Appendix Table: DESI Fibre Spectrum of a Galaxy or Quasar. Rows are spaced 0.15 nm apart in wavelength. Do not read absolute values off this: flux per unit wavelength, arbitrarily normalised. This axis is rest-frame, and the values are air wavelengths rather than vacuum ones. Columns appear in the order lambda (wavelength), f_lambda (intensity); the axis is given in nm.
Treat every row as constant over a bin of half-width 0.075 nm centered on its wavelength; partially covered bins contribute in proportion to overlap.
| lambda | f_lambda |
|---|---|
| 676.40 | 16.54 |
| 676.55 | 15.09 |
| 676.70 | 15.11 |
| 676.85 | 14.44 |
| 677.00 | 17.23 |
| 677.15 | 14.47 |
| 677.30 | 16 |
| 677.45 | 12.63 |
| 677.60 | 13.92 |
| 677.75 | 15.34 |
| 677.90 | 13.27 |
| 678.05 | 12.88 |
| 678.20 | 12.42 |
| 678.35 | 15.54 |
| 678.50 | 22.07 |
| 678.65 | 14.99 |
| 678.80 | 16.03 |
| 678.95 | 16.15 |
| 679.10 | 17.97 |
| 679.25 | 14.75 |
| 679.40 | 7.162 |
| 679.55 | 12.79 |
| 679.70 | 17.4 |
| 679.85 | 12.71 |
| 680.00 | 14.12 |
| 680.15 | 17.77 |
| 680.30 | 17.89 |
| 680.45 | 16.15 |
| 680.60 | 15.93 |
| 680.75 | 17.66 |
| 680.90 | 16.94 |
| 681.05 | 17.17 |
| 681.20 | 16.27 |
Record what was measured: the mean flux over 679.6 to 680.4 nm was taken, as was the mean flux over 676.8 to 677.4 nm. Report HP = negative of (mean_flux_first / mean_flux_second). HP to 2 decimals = -1.03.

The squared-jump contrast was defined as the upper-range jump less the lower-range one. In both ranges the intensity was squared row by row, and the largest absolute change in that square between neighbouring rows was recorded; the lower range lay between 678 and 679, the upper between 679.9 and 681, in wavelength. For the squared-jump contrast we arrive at -146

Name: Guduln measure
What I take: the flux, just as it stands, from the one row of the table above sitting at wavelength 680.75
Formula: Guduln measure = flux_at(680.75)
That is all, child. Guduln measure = 17.66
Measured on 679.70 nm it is 17.4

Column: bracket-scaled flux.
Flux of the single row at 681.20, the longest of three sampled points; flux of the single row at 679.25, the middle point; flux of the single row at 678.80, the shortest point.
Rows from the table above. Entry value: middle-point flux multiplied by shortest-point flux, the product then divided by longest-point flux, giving 14.5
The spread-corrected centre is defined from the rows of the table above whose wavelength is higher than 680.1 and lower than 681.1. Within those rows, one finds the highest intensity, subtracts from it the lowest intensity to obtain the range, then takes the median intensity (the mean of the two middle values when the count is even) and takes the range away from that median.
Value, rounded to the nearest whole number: 15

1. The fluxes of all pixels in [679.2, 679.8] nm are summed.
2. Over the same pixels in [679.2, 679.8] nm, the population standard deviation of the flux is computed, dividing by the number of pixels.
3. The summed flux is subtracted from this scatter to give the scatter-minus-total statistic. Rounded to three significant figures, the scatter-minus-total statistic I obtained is -48.3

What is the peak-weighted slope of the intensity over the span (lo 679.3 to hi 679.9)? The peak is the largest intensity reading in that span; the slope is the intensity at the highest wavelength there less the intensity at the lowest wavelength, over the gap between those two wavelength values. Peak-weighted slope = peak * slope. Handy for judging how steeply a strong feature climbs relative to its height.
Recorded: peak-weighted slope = 215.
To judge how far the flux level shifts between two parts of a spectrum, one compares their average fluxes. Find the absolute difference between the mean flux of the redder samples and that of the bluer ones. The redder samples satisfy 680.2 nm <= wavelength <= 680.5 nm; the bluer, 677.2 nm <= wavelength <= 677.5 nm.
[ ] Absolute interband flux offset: 2.7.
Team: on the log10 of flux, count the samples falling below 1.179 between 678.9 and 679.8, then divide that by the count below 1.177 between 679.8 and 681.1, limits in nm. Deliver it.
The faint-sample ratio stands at 1.50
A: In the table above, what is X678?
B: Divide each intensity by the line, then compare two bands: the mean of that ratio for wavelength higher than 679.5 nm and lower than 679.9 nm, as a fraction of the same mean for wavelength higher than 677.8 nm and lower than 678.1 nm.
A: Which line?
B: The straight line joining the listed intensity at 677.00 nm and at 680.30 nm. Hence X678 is 1.07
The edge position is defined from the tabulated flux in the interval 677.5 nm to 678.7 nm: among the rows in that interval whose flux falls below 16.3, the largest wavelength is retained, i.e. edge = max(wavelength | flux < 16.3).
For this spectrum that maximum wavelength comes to 678.65 nm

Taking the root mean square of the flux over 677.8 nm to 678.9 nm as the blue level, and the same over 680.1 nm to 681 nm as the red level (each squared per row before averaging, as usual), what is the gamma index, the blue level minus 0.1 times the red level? 13.9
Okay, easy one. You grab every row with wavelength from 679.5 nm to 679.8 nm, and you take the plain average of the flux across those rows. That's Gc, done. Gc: 15.1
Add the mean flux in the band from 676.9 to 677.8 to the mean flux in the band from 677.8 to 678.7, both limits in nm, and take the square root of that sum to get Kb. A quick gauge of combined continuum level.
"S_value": 5.49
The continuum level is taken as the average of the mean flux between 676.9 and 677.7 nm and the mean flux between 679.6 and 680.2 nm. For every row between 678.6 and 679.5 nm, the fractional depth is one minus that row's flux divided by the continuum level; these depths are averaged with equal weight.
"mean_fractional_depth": 0.04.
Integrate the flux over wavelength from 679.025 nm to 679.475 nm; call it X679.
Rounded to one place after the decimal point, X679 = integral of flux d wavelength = 6.0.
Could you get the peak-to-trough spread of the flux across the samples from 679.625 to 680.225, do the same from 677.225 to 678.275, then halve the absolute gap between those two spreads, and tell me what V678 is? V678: 0.7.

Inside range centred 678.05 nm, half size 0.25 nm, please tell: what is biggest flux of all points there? 13.27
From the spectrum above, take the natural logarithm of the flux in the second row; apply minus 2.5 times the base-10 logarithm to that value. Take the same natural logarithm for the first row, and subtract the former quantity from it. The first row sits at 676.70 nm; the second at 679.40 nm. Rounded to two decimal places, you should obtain 3.45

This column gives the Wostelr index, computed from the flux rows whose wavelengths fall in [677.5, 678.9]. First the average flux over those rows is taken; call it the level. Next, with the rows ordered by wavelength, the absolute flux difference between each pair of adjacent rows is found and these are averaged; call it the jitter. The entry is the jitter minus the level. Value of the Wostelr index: -12.4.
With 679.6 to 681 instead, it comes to -14.5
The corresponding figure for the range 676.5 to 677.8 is -13.2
